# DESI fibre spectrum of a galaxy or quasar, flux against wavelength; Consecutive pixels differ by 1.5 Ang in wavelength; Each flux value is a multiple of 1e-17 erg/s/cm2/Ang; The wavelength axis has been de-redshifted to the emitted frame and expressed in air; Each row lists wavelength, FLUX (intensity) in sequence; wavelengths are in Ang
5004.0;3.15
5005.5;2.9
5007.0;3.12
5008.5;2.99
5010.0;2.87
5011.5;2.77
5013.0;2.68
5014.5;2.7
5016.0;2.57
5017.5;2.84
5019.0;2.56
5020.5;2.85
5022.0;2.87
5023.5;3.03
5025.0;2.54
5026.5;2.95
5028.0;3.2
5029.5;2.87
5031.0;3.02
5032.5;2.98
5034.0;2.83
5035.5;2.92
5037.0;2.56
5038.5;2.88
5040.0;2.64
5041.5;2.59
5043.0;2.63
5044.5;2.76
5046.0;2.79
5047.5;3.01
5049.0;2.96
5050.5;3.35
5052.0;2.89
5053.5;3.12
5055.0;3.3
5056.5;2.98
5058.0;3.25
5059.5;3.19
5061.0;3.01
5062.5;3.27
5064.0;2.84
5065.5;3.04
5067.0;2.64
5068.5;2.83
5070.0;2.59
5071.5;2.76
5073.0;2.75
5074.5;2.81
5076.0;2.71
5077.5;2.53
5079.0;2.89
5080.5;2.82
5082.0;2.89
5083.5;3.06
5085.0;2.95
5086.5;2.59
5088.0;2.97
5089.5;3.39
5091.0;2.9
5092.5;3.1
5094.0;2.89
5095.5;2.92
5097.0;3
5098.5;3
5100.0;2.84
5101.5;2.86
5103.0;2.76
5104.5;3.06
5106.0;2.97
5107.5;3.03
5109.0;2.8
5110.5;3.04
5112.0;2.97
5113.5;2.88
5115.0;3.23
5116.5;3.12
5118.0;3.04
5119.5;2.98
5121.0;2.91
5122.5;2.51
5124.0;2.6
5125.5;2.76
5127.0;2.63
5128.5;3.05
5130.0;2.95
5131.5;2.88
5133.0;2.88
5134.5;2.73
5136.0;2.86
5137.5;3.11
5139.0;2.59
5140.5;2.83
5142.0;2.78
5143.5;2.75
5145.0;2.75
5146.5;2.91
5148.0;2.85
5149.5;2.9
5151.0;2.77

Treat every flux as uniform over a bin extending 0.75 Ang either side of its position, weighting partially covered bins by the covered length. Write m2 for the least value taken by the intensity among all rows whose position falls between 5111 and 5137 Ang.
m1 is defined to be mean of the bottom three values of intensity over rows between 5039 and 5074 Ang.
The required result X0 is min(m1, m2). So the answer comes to 2.51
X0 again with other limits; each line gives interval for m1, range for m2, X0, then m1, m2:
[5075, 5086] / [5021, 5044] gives 2.54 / 2.69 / 2.54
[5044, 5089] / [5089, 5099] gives 2.57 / 2.57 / 2.89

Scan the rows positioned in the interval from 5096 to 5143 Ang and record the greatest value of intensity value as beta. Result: 3.23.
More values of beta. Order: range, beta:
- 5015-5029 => 3.2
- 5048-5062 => 3.35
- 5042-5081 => 3.35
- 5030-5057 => 3.35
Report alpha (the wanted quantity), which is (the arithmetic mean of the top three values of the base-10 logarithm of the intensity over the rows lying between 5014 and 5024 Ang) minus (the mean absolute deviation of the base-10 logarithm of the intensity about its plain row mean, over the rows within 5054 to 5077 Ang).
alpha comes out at 0.435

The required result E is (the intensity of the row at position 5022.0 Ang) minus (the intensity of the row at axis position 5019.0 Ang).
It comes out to 0.3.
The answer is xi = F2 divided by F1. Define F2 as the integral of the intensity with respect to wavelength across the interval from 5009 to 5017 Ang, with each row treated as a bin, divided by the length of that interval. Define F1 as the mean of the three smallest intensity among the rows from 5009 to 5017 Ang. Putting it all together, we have 1.03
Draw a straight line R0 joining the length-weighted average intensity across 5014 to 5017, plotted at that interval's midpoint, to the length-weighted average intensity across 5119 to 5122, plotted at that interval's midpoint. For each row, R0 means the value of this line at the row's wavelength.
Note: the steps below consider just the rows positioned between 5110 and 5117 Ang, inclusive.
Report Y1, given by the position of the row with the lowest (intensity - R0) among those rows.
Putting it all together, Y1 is 5113.5 Ang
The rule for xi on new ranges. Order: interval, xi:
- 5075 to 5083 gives 1.03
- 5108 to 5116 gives 1.04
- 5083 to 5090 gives 1.05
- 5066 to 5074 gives 1.03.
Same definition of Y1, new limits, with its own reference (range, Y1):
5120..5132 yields 5122.5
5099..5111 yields 5103.0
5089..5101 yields 5100.0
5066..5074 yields 5070.0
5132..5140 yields 5139.0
